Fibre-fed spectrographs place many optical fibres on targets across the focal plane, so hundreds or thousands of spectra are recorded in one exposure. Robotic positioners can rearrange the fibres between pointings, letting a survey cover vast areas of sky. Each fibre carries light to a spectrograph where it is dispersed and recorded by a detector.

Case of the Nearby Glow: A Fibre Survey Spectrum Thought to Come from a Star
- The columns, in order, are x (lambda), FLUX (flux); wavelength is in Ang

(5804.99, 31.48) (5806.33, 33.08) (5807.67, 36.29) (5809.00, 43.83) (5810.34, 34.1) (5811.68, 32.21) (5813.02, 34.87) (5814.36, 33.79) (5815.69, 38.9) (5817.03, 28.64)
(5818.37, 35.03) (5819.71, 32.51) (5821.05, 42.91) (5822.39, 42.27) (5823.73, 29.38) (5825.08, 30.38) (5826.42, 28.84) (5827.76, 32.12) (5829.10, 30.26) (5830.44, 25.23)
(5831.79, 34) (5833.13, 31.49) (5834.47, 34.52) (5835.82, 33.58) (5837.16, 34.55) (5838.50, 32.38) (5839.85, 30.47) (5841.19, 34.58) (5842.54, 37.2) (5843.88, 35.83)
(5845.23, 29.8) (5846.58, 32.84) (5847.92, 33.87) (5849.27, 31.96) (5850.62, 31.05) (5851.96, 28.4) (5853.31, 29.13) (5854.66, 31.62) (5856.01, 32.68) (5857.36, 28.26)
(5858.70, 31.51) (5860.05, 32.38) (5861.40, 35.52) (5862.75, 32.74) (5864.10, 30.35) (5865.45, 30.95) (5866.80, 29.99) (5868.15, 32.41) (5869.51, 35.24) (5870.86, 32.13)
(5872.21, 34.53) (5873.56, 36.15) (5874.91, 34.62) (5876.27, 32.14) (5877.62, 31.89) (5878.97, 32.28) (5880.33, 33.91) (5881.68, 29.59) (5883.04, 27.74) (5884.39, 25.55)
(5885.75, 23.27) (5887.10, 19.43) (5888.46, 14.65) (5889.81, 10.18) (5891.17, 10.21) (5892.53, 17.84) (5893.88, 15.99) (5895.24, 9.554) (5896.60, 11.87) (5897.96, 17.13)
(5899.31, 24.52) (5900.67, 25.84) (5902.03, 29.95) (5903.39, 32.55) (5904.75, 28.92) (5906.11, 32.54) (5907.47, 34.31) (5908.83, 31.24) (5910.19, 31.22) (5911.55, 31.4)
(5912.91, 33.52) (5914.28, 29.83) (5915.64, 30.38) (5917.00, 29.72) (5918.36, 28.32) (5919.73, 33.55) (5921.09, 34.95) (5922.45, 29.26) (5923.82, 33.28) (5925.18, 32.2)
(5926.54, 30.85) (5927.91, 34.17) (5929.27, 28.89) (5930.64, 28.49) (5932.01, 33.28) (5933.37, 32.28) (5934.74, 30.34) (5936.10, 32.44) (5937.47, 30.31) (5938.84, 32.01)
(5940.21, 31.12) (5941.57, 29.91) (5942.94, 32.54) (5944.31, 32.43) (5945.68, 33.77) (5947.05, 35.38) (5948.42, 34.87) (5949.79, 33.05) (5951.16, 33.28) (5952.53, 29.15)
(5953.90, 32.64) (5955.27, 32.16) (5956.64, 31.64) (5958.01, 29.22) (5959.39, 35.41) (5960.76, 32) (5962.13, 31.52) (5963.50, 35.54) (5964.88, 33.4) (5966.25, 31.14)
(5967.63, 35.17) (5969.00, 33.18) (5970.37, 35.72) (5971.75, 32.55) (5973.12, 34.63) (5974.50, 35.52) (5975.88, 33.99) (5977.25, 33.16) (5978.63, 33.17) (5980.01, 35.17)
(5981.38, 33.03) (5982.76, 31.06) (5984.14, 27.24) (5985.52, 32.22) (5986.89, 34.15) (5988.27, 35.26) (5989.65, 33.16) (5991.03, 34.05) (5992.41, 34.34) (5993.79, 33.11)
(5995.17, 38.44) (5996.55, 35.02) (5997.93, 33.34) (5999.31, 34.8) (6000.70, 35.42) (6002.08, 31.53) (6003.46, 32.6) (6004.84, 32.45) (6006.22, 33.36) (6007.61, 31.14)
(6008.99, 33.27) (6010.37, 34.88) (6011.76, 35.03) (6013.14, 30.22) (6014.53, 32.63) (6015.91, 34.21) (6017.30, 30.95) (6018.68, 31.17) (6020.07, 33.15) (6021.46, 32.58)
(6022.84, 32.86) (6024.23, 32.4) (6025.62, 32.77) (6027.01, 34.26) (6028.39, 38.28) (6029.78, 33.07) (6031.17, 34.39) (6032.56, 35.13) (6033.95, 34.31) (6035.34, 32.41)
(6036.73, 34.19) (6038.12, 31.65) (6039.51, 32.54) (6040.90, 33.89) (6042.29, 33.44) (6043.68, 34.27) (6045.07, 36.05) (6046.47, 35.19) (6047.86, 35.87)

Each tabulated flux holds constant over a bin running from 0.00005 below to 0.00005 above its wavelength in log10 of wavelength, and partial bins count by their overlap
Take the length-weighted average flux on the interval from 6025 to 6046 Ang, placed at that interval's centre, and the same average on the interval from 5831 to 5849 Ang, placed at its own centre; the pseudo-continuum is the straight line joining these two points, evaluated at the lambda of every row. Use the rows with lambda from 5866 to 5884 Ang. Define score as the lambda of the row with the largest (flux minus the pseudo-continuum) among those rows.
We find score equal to 5873.56 Ang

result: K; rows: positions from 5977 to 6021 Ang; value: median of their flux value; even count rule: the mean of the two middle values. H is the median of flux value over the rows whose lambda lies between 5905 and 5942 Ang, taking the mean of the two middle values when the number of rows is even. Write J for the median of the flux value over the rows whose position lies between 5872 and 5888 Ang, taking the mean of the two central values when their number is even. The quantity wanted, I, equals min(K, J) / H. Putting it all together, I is 1.02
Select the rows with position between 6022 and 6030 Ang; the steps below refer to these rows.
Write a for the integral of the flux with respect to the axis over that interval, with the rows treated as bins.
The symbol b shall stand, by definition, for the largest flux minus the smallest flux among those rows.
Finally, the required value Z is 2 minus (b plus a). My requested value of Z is -276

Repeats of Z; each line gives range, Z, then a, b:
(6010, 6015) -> -168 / 165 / 4.8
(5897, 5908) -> -320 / 305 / 17.2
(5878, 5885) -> -216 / 210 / 8.4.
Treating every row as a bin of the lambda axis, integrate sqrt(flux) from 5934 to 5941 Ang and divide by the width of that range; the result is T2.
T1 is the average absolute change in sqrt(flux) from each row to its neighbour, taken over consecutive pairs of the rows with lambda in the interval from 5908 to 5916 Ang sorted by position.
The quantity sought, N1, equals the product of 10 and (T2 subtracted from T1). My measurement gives -54.7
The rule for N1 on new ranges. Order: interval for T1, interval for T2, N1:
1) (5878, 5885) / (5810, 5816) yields -56.5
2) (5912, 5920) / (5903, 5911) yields -54.3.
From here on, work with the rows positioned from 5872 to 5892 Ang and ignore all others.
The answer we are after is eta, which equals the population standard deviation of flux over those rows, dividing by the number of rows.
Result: 8.6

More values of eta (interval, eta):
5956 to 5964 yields 2.3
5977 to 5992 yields 2.1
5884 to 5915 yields 8.3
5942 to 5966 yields 1.8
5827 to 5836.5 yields 2.9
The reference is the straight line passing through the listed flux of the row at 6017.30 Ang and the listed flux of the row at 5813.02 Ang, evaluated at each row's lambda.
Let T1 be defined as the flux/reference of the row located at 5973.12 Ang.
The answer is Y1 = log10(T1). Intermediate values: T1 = 1.09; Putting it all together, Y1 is 0.04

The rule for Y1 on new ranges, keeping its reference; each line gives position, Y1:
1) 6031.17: 0.05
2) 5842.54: 0.04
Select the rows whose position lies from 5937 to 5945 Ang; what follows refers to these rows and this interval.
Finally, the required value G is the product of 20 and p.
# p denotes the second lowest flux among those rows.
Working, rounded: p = 30.31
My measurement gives 606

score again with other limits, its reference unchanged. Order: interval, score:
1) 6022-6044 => 6028.39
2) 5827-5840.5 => 5837.16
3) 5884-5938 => 5921.09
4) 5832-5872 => 5842.54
